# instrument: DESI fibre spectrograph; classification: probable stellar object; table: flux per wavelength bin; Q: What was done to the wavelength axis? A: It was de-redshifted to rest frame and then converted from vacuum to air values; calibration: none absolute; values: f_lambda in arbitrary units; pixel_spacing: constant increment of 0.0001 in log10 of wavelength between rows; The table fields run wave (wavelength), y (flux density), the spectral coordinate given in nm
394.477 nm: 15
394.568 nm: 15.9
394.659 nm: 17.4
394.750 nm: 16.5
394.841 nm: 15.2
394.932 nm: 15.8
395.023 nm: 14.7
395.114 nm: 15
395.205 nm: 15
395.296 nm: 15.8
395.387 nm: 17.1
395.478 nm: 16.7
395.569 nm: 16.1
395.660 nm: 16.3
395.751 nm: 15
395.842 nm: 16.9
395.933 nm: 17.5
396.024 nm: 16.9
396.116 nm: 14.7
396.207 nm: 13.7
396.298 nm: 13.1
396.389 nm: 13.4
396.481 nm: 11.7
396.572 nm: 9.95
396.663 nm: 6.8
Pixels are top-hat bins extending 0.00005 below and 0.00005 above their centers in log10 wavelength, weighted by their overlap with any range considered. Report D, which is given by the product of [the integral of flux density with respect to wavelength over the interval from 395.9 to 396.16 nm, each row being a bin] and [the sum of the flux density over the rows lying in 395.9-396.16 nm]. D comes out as 208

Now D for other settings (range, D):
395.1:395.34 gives 168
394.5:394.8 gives 245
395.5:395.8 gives 226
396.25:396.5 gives 123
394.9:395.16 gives 179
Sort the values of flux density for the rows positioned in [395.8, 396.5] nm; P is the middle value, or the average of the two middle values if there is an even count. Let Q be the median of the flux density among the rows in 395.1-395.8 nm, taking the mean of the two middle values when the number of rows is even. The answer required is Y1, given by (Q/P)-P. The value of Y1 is -13.1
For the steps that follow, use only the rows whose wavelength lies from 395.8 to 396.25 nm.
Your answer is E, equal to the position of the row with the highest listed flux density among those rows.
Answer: 395.933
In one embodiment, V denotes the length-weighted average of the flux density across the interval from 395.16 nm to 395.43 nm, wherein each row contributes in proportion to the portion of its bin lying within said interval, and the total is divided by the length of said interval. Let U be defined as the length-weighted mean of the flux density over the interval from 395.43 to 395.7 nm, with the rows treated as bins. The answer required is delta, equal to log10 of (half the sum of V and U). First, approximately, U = 16.4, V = 16.0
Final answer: 1.21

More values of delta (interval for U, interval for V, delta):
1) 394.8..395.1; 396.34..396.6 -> 1.13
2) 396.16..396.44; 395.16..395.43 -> 1.17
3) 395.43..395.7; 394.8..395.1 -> 1.20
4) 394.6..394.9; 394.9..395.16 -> 1.20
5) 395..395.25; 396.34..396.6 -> 1.13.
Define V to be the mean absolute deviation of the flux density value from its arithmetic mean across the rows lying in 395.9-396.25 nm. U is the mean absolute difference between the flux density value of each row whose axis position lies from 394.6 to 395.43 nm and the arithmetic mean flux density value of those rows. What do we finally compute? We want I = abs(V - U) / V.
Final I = 0.48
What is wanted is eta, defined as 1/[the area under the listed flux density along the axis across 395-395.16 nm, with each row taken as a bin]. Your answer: 0.42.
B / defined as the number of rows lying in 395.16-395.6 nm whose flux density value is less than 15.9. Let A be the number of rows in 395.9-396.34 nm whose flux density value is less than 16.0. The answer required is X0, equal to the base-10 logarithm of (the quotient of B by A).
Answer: -0.2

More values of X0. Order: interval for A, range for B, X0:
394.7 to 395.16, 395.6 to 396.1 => -0.6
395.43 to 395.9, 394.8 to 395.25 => 0.7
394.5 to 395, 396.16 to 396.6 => 0.2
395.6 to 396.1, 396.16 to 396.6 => 0.7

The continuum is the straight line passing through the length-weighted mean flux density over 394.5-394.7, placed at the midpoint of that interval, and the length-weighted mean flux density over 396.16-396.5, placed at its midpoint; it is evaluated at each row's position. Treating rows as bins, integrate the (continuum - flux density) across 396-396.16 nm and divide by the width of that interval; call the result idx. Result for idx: -2.1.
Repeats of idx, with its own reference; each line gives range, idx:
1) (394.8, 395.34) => 0.3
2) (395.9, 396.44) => -1.4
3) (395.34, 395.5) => -2.1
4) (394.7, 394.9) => 0.2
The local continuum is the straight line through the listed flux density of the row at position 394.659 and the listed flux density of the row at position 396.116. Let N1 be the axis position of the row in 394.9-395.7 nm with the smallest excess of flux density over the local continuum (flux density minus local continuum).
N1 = 395.023 nm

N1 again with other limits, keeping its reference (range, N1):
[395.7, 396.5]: 396.481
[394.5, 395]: 394.841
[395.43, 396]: 395.751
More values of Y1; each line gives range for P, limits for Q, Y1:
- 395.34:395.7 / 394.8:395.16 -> -15.6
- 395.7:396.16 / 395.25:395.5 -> -15.9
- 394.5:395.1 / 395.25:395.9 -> -14.8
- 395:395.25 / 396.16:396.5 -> -14.1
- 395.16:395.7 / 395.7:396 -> -15.2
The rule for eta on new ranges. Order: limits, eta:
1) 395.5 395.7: 0.31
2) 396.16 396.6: 0.18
